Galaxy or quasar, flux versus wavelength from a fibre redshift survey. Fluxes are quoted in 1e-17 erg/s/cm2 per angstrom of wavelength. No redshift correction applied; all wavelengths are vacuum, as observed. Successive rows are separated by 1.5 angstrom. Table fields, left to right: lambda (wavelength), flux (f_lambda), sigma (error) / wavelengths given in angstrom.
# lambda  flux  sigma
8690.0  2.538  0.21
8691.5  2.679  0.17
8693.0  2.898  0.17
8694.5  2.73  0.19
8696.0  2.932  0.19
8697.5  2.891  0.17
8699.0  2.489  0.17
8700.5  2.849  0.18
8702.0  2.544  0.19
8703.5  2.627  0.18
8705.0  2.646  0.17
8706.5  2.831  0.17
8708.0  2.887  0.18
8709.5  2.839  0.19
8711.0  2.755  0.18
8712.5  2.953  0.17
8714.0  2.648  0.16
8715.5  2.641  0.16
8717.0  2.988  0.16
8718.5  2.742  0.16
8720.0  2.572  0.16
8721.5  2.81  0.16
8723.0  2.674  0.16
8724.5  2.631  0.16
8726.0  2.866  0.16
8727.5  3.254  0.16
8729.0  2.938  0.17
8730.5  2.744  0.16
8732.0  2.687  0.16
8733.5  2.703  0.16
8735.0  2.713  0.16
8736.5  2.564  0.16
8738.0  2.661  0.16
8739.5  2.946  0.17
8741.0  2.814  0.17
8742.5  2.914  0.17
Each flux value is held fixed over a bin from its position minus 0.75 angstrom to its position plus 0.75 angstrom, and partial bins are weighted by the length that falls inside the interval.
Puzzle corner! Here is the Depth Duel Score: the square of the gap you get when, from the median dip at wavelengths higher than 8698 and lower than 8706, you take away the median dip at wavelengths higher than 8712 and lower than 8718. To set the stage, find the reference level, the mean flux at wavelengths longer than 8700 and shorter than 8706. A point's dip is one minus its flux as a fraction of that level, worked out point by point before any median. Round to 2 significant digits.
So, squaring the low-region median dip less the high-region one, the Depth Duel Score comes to 0.0042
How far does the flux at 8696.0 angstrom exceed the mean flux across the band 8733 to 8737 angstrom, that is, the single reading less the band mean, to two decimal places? 0.27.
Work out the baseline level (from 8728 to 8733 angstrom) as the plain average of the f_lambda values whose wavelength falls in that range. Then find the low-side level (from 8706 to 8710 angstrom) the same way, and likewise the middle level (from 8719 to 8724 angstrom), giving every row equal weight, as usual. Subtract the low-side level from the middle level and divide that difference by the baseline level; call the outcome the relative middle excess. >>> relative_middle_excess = -0.060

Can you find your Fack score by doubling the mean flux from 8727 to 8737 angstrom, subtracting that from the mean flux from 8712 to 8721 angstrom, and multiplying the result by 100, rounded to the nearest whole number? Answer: -284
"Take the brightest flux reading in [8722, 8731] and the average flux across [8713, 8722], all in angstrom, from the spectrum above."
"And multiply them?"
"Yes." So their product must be 8.9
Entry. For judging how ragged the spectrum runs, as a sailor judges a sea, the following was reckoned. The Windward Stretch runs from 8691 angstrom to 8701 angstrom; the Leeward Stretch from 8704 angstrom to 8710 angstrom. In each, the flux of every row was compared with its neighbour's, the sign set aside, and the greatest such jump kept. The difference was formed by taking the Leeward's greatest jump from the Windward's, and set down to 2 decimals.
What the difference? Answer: 0.22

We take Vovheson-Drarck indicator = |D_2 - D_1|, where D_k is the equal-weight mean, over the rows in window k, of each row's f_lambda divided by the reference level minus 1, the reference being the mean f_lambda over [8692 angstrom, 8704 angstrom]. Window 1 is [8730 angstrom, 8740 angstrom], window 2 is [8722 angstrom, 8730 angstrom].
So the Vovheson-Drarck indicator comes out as 0.057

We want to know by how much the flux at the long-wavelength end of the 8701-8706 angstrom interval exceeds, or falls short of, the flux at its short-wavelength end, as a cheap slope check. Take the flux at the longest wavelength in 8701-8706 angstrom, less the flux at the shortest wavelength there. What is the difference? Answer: 0.10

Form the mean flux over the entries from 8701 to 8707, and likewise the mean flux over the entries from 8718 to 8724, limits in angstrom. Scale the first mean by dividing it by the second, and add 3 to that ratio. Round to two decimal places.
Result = 3.99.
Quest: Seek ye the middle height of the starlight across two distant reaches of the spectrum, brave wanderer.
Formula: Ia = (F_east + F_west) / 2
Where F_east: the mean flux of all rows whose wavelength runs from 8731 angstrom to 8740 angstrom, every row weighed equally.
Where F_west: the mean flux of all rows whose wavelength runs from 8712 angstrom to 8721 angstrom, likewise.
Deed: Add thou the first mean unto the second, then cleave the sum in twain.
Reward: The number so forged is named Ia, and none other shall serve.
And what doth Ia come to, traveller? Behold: 2.73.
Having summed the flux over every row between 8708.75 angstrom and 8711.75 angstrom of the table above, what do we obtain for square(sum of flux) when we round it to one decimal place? 31.3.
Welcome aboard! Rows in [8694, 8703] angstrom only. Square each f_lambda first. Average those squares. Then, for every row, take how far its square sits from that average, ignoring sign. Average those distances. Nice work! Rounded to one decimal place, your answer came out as 0.8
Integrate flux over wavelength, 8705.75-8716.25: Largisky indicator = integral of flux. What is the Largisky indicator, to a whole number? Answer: 29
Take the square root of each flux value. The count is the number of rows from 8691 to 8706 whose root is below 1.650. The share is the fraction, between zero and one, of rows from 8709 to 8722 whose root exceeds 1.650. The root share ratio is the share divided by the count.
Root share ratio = 0.13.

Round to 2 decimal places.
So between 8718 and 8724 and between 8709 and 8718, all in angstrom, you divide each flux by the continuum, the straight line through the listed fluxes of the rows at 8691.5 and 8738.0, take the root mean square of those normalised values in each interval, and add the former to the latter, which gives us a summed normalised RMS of 2.06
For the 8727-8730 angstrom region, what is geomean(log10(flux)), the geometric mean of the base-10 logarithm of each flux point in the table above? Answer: 0.49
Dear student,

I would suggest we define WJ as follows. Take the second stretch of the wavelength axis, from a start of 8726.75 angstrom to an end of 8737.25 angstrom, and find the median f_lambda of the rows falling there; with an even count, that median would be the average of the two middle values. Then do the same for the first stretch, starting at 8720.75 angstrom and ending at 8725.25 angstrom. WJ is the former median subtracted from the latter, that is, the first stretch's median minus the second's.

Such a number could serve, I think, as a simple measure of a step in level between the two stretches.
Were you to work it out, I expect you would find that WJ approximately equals -0.04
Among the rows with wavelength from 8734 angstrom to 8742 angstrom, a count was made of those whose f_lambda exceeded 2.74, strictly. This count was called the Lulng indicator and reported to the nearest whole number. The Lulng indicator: 2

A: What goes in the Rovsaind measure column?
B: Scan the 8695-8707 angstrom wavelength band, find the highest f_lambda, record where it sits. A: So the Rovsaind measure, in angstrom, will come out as 8696.0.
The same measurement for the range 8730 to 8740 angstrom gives 8739.5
